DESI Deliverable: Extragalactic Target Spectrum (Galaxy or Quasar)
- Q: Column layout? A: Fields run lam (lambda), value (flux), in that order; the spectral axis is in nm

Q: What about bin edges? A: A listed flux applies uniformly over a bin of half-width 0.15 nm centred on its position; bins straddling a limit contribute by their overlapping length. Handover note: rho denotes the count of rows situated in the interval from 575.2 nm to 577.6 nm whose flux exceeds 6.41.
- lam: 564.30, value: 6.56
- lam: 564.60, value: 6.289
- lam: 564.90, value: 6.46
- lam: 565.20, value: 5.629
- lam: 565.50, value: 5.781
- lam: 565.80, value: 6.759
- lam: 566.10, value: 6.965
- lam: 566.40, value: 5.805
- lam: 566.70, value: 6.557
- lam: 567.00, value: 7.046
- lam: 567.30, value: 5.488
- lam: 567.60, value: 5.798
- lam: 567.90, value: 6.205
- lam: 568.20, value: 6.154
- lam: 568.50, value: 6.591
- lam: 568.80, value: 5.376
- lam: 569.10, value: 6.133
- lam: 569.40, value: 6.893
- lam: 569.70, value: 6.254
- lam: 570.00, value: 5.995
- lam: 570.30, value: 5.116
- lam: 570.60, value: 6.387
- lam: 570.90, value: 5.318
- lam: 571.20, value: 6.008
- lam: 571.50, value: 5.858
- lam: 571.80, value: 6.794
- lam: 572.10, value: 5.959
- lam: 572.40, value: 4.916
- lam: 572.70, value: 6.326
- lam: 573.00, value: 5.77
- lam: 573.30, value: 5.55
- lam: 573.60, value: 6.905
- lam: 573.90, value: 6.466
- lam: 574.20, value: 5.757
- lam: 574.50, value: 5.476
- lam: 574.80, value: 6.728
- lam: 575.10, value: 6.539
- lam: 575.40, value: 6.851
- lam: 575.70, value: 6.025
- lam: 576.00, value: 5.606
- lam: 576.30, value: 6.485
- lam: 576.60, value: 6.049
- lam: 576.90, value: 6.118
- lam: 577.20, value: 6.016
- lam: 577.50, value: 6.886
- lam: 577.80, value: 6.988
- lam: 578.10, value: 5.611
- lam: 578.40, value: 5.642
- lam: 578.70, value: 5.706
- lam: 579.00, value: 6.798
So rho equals 3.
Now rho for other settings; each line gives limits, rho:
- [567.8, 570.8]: 2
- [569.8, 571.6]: 0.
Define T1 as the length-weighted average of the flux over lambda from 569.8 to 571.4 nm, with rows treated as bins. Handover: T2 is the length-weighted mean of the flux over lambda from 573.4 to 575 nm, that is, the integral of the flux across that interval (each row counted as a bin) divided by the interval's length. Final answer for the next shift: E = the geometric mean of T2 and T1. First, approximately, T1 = 5.78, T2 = 6.25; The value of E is 6.01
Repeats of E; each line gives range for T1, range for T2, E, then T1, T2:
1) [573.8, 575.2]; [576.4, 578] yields 6.28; 6.17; 6.39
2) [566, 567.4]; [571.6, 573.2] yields 6.16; 6.38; 5.94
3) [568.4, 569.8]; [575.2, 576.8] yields 6.22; 6.24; 6.21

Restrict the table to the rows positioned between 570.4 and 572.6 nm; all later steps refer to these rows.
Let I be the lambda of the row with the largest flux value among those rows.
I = 571.80 nm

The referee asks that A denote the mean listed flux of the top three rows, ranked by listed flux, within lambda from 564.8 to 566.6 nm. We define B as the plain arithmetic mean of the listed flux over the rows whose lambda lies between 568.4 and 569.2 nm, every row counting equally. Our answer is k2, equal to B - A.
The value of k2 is -0.69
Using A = 6.73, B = 6.033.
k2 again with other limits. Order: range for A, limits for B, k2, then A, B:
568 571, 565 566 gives -0.57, 6.62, 6.056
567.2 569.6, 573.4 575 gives -0.30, 6.56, 6.266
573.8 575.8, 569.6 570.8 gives -0.77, 6.71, 5.938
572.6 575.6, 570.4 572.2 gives -0.77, 6.83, 6.054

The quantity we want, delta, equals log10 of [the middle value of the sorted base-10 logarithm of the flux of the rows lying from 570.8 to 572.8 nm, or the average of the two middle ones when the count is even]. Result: -0.111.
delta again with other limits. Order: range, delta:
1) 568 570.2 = -0.103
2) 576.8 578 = -0.090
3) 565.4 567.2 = -0.084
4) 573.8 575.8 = -0.091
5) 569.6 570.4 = -0.109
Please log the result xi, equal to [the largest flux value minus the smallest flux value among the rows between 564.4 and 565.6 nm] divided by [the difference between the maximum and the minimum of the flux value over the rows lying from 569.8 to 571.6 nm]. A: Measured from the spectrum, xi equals 0.7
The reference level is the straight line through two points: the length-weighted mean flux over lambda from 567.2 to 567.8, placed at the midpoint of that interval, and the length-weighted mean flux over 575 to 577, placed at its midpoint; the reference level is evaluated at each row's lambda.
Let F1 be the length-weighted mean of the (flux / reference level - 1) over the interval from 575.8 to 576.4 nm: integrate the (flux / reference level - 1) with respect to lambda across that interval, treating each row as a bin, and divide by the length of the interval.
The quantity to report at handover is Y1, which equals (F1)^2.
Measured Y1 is 0.0014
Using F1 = -0.04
